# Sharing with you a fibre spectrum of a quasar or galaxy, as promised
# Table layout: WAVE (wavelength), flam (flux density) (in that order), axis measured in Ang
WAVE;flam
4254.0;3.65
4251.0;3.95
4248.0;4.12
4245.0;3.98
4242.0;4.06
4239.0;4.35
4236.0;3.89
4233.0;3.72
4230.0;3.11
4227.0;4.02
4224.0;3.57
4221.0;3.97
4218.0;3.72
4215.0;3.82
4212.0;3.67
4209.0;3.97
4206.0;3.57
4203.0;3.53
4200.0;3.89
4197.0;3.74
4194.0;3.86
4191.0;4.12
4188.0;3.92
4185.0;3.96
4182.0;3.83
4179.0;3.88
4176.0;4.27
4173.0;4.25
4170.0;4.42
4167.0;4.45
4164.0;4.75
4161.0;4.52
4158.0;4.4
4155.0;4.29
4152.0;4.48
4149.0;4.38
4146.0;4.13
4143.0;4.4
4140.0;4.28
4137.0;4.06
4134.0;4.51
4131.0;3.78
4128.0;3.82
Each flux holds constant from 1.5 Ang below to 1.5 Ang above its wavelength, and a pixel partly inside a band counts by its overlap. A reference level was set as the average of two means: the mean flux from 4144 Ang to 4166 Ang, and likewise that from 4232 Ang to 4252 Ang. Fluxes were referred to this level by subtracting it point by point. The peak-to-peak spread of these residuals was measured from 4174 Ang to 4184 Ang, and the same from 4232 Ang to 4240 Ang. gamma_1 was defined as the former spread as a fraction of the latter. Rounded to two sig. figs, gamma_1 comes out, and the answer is 0.70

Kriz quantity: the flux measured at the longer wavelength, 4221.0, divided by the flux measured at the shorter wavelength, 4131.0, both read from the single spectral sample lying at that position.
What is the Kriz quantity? 1.05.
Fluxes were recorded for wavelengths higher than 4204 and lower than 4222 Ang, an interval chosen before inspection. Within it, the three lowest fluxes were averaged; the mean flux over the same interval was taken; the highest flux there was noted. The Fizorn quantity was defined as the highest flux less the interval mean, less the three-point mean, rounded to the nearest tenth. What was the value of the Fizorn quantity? -3.5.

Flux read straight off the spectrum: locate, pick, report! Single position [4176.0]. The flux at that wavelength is 4.27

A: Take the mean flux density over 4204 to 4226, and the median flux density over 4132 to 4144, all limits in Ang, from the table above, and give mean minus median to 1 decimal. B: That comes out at -0.6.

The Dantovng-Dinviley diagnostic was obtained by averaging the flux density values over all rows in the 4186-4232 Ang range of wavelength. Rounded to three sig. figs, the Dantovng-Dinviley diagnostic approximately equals 3.77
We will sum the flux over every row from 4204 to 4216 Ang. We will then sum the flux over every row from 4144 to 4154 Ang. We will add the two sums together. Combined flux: 28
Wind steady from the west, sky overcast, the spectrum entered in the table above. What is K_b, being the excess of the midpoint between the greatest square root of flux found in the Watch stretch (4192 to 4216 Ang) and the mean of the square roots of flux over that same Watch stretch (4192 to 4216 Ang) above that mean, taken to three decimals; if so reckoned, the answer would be 0.027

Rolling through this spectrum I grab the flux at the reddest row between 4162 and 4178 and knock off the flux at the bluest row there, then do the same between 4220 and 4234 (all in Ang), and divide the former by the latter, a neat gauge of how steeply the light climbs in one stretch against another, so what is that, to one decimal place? 1.9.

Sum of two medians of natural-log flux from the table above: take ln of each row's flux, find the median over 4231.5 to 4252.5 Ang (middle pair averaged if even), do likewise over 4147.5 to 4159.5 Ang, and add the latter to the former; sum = 2.86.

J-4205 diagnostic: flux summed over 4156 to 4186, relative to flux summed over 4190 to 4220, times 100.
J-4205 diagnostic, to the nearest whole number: 113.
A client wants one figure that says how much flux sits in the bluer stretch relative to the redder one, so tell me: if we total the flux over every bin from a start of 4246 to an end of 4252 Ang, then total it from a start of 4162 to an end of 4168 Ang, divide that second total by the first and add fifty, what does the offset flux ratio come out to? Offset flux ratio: 51.1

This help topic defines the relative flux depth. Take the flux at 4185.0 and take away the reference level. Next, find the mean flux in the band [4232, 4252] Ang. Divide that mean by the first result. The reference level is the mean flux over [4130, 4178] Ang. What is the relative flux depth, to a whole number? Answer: -11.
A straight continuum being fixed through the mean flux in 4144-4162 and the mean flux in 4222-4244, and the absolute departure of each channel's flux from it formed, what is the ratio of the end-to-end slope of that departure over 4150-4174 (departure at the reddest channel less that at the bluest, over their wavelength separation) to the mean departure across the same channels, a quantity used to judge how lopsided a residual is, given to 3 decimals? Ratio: -0.026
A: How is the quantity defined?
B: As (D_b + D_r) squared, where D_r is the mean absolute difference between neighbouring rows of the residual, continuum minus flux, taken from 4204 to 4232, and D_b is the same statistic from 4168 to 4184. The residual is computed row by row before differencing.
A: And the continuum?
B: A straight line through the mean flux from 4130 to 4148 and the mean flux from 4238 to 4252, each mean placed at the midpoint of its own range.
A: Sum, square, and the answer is 0.28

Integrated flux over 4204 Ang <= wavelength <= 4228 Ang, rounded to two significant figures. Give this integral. 91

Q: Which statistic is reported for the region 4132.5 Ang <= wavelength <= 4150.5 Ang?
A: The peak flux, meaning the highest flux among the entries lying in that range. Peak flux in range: 4.51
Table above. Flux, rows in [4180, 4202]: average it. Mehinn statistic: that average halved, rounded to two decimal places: 1.95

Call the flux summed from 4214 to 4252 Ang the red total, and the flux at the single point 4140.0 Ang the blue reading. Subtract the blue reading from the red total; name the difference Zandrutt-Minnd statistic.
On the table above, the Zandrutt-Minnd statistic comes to 46.0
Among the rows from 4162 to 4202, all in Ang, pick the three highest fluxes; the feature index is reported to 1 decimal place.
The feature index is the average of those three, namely 4.5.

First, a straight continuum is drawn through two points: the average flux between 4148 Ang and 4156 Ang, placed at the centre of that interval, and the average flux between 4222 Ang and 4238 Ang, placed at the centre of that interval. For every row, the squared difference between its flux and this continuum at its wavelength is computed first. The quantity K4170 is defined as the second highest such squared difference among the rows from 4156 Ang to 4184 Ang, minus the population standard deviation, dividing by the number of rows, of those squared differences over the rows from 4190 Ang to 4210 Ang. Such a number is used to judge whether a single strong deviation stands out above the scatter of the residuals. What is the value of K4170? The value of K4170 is 0.03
